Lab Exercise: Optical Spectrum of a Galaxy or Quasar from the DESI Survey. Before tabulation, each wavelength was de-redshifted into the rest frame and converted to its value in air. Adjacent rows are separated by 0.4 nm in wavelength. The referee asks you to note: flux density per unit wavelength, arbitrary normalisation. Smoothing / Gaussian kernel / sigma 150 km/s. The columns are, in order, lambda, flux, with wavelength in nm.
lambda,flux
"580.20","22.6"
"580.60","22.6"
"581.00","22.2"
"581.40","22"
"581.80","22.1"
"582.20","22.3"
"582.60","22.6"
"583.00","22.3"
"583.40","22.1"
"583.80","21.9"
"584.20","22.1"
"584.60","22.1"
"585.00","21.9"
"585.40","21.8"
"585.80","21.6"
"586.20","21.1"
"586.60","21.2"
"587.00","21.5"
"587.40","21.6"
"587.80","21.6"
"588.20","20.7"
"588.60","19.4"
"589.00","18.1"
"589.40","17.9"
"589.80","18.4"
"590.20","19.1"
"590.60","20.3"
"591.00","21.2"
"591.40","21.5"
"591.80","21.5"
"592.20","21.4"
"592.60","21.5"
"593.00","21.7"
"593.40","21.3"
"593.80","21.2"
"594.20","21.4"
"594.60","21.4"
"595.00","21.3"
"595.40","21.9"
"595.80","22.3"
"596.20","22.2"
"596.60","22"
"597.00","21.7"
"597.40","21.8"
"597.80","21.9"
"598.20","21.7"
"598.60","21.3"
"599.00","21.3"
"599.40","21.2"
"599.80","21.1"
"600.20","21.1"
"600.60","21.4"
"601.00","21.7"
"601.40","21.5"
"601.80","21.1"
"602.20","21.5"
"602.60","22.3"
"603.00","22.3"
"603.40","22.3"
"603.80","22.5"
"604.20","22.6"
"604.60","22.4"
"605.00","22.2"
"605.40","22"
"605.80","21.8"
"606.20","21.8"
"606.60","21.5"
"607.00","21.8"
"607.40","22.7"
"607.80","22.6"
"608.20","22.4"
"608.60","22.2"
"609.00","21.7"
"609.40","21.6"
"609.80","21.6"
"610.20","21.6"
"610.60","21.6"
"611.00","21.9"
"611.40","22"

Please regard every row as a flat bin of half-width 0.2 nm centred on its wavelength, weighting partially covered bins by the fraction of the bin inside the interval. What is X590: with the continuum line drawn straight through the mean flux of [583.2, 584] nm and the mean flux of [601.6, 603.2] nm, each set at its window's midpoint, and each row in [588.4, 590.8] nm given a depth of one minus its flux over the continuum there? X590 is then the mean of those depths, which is 0.14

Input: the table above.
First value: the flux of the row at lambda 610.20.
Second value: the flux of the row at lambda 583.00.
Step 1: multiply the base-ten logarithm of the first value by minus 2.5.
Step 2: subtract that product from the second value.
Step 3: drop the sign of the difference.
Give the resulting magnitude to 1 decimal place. 25.6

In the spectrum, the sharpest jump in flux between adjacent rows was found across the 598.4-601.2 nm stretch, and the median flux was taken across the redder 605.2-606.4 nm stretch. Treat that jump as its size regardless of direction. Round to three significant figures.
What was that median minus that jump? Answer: 21.5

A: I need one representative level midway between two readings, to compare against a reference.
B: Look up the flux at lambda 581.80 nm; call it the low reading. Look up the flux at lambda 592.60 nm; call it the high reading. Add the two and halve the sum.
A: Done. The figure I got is 21.8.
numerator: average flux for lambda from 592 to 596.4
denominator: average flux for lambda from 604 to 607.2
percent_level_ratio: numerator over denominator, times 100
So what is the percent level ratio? 98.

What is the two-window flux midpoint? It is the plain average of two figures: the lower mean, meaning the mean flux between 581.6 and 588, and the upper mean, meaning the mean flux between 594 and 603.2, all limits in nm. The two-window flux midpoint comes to 21.74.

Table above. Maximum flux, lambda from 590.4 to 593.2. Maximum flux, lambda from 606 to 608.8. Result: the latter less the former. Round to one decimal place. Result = 1.0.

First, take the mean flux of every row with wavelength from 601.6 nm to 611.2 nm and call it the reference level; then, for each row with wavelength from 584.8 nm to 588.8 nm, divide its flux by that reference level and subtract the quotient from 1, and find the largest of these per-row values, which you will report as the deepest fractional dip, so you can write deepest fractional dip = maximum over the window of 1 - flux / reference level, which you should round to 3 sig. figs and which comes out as 0.118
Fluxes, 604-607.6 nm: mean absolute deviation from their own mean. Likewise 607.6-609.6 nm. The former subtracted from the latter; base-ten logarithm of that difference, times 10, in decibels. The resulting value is -18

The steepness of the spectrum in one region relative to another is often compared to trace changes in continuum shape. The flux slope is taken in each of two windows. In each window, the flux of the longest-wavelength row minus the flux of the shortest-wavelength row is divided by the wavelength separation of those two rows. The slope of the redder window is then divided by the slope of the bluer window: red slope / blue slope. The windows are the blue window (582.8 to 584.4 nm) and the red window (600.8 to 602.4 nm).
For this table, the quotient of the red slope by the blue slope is 1.0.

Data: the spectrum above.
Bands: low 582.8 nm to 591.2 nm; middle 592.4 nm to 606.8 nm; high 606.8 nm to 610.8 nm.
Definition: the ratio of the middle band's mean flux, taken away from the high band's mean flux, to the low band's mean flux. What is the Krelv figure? 0.012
